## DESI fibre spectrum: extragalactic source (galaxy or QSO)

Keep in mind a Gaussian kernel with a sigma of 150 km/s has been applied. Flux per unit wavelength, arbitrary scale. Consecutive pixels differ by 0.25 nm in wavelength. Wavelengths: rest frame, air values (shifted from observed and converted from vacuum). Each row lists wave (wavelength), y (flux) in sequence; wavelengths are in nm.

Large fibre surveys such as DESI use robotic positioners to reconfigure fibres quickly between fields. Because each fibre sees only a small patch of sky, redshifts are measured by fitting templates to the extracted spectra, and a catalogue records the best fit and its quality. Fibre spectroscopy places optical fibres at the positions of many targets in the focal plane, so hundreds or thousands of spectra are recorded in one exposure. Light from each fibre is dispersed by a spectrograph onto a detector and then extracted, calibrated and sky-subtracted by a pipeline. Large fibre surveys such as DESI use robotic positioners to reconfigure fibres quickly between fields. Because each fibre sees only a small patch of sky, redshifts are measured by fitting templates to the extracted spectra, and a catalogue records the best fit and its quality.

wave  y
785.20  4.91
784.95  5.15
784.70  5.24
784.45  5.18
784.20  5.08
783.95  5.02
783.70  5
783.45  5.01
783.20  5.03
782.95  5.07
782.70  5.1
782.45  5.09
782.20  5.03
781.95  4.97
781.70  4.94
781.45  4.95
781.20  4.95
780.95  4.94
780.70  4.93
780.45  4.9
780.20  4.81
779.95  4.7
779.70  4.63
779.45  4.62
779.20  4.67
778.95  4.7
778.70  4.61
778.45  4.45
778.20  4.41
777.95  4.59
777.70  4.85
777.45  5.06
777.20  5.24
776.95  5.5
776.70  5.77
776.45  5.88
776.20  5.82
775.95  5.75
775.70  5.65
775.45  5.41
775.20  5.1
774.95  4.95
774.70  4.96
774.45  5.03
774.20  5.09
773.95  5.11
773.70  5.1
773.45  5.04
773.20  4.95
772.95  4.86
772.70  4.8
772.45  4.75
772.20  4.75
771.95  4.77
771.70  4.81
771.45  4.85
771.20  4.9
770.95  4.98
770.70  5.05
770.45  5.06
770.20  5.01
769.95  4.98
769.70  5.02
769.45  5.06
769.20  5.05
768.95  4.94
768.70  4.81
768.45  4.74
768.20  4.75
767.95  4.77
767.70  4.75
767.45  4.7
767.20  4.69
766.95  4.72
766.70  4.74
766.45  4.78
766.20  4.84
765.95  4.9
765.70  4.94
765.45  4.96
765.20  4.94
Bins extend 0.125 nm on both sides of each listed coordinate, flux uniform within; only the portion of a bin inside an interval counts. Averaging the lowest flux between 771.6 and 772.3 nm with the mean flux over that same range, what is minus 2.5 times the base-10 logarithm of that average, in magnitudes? -1.69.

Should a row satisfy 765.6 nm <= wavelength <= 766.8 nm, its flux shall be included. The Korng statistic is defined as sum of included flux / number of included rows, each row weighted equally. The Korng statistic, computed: 4.8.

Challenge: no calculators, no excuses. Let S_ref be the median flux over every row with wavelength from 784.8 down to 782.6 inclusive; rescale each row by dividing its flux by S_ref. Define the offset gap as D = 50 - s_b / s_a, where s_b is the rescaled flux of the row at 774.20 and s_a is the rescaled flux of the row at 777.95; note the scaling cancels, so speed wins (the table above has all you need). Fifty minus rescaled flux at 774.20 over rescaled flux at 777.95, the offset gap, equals 48.9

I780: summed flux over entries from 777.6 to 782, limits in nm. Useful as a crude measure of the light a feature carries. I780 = 85.6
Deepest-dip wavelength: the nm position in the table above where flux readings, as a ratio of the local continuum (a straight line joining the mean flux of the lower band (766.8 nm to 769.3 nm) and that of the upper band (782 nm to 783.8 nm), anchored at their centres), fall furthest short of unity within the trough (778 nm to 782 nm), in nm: 778.20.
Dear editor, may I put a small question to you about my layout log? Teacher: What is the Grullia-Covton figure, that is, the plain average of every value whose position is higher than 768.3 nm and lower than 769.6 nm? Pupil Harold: 4.92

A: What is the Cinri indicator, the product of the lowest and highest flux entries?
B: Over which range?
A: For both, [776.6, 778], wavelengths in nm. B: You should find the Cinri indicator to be 26.5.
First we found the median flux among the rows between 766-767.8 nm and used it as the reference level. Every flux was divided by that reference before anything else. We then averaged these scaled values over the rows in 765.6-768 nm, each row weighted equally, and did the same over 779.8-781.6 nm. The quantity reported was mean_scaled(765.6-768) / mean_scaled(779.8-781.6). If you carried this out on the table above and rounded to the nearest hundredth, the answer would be 0.98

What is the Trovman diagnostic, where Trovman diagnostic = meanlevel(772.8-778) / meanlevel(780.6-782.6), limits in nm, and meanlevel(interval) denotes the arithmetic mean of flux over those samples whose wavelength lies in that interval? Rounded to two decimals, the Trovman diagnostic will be 1.05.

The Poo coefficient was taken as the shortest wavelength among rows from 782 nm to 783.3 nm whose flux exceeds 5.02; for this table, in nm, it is 782.20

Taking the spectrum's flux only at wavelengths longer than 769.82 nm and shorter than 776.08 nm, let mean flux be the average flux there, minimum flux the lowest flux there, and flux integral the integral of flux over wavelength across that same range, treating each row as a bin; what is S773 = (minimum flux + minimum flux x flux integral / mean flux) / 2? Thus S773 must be 17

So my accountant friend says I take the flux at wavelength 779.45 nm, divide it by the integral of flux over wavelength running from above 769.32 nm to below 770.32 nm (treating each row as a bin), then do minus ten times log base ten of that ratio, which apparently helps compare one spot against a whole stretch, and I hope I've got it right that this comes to 0.36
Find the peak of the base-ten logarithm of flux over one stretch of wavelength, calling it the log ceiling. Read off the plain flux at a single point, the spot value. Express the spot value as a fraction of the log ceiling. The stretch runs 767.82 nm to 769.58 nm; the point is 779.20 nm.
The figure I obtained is 6.63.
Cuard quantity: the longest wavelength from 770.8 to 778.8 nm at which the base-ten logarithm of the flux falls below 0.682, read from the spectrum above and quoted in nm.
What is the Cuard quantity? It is 778.70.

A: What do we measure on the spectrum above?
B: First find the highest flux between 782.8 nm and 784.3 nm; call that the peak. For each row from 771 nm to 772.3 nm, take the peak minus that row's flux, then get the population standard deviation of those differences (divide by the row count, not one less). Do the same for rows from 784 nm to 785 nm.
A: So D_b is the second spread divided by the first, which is 1.06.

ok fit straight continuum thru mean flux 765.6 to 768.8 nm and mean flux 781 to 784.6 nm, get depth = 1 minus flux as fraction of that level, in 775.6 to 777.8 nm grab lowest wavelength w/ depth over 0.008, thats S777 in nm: 777.70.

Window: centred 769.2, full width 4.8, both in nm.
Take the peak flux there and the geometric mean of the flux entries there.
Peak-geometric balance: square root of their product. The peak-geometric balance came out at 4.97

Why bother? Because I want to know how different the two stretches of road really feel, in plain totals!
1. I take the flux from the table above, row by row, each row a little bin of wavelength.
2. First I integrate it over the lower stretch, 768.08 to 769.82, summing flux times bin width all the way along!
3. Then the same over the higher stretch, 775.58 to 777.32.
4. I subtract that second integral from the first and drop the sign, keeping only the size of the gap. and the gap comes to 1.3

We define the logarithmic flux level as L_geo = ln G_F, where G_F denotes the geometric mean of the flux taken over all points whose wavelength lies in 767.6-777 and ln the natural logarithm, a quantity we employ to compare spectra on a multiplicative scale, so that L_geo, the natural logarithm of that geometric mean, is 1.62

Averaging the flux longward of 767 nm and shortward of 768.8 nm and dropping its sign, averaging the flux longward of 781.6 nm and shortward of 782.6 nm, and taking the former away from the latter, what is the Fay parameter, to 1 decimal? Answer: 0.3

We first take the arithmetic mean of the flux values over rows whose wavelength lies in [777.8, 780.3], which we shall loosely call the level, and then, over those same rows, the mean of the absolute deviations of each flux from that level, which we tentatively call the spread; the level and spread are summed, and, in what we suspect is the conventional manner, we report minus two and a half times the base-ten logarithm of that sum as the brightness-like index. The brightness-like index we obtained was -1.68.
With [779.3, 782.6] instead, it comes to -1.75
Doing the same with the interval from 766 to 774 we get -1.75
